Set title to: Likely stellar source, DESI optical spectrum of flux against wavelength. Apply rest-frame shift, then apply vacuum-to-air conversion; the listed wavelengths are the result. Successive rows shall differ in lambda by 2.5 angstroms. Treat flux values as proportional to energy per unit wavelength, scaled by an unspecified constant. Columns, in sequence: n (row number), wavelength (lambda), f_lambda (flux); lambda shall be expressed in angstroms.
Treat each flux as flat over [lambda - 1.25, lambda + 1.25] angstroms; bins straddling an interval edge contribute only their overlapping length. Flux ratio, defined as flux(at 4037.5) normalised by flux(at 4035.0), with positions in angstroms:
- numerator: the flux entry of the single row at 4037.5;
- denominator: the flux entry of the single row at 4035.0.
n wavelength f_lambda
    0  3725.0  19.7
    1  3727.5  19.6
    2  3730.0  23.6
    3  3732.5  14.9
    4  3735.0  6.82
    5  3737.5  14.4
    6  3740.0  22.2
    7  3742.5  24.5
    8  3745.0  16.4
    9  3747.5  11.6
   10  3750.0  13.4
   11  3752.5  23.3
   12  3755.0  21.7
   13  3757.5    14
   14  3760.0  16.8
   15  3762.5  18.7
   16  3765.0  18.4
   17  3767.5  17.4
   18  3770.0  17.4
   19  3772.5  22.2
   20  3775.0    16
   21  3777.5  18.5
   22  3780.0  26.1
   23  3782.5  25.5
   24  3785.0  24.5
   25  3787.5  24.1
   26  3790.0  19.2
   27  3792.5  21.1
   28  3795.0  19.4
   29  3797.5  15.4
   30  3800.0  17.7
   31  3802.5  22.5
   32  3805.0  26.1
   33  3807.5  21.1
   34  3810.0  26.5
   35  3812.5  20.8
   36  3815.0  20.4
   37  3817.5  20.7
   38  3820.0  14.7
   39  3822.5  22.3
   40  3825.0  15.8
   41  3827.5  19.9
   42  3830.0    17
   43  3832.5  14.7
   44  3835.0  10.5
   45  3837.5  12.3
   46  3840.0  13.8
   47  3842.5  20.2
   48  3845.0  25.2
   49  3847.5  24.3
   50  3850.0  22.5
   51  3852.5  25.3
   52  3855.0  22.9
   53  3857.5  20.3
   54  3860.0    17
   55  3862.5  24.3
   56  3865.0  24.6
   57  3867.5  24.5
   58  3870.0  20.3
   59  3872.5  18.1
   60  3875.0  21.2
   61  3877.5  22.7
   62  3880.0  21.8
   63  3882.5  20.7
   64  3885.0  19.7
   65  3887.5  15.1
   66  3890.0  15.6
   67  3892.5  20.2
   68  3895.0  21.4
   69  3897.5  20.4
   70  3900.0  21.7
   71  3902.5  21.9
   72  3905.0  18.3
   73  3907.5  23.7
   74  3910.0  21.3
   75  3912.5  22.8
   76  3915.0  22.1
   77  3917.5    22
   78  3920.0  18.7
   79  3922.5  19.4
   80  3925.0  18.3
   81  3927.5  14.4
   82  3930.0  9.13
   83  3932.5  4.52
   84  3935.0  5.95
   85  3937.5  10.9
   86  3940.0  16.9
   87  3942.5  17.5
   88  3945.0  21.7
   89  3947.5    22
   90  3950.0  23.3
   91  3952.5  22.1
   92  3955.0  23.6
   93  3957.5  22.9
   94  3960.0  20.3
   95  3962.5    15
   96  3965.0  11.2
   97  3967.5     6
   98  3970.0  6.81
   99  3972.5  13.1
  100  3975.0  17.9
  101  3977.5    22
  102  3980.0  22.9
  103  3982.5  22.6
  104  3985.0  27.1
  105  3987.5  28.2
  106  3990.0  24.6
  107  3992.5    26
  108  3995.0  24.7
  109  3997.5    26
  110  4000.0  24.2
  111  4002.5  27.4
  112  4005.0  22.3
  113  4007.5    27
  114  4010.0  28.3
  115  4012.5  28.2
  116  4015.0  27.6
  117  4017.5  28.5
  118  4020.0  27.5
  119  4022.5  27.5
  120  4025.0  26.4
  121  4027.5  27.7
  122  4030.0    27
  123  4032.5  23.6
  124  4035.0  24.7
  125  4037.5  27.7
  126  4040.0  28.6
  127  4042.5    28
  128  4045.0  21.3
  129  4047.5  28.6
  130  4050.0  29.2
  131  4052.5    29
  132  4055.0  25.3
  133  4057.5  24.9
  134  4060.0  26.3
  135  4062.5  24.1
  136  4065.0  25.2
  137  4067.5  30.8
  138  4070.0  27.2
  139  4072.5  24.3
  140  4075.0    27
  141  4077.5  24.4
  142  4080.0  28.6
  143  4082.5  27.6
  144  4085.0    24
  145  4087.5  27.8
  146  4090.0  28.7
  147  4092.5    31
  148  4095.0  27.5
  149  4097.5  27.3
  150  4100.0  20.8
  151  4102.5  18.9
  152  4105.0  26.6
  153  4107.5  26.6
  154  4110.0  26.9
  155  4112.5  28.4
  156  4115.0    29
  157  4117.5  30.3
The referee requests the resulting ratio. 1.12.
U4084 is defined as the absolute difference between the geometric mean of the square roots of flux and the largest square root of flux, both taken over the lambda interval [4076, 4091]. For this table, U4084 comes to 0.18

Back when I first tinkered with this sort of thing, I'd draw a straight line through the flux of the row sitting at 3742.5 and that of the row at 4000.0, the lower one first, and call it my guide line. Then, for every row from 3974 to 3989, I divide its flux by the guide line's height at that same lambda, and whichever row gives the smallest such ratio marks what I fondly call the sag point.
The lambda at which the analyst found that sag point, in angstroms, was 3975.0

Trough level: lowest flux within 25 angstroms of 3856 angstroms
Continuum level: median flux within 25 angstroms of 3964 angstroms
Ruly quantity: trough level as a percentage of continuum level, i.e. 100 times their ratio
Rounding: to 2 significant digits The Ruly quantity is 48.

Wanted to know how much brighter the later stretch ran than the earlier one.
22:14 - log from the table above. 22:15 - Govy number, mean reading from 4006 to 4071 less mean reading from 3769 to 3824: 5.9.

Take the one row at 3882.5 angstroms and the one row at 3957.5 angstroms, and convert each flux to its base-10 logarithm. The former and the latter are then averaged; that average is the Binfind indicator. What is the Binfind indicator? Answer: 1.34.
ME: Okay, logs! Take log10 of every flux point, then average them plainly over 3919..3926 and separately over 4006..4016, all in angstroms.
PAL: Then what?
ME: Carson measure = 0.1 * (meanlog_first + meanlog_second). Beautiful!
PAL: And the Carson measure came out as 0.272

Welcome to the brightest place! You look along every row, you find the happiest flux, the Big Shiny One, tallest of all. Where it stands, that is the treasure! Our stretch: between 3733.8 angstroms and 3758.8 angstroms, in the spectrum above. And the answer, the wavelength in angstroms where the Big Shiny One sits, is 3742.5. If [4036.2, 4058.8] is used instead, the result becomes 4050.0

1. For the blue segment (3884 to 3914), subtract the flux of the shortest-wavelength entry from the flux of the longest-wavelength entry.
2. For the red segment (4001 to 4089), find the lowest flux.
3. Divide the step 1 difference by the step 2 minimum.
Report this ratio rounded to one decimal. 0.1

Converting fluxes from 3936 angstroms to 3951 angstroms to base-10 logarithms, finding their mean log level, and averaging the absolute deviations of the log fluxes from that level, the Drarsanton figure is 0.090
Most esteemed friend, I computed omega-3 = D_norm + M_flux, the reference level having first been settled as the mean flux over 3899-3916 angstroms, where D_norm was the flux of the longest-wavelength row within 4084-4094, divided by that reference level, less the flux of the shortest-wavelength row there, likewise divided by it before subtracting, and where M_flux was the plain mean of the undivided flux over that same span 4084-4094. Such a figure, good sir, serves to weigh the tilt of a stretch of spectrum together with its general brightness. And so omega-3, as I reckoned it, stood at 28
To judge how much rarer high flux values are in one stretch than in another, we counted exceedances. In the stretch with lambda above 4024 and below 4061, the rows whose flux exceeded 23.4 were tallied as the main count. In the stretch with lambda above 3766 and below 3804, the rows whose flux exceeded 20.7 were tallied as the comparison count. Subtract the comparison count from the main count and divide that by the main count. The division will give 0.50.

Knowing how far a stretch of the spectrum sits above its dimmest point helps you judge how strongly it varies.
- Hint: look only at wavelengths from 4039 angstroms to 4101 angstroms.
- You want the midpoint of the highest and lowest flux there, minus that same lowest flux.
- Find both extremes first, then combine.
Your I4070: 5.1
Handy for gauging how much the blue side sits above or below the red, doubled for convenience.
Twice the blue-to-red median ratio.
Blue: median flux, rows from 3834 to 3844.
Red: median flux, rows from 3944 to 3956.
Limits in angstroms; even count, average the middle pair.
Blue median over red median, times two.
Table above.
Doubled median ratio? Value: 1.2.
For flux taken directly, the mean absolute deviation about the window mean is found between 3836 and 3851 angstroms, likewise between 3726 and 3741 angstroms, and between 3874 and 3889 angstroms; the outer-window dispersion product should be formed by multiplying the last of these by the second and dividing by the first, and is 2.0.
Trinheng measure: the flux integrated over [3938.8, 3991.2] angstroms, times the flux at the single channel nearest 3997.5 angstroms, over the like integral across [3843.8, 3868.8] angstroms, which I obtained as 46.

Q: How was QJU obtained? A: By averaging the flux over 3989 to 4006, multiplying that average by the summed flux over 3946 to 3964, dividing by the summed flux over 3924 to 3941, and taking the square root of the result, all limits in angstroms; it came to 6.8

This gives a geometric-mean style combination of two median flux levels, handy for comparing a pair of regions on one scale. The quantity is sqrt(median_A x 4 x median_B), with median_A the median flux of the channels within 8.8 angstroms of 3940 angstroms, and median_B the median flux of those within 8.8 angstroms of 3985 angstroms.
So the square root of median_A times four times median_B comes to 41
